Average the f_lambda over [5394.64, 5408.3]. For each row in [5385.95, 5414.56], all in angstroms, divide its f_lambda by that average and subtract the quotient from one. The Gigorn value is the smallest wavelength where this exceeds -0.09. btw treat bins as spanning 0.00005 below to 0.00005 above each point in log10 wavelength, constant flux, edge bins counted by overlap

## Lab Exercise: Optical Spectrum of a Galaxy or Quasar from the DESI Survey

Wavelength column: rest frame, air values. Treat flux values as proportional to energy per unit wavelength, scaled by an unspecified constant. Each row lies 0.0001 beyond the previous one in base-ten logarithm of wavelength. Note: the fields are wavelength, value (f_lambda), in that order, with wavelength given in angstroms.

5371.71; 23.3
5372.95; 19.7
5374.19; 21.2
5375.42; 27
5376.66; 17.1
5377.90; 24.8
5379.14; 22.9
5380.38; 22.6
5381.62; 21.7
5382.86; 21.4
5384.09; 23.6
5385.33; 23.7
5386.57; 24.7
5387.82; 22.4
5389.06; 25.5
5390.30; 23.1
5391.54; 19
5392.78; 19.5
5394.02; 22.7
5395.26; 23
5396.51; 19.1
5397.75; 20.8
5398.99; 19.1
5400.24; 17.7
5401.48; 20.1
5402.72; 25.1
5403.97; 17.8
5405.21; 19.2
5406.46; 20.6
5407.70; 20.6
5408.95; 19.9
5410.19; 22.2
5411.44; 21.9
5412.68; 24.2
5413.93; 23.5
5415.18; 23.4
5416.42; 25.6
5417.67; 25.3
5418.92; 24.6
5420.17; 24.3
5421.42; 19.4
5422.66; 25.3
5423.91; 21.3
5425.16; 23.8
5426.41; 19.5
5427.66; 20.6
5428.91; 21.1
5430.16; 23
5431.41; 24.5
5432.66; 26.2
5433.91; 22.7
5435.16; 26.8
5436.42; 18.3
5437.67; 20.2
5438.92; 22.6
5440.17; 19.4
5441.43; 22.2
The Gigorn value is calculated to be 5391.54 angstroms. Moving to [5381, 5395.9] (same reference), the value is 5381.62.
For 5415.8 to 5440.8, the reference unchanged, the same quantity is 5421.42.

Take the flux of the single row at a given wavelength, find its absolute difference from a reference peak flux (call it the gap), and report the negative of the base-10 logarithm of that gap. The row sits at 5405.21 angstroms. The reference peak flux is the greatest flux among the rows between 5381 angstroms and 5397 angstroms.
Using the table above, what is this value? -0.80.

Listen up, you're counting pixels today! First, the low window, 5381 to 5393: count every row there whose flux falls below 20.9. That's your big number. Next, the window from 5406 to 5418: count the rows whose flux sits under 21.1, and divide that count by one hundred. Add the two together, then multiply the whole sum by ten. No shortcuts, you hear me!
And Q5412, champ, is 20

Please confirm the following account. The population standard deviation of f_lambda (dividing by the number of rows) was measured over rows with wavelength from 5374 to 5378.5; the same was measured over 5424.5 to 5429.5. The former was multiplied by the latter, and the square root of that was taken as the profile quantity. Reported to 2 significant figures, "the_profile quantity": 2.4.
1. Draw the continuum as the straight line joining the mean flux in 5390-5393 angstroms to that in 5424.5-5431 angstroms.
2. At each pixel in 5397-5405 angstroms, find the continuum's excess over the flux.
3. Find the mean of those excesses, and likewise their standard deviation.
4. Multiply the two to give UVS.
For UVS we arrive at 2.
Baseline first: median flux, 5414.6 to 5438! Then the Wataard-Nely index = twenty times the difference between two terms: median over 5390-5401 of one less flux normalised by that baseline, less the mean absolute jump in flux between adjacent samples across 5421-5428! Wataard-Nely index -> -68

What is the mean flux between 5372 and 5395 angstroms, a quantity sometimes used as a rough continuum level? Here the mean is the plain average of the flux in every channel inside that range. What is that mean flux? 22.4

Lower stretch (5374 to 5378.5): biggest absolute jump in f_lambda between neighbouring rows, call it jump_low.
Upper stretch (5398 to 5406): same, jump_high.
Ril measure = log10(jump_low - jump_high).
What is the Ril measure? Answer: 0.41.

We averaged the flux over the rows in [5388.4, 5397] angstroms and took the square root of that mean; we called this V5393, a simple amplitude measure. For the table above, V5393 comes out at 4.66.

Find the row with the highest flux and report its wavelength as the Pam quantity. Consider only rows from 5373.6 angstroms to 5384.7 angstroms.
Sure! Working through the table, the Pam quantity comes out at 5375.42 angstroms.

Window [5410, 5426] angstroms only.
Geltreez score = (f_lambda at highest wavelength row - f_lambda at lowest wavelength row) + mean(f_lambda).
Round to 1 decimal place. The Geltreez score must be 25.0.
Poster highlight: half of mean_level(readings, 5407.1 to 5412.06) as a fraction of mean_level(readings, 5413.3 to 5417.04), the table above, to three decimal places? 0.438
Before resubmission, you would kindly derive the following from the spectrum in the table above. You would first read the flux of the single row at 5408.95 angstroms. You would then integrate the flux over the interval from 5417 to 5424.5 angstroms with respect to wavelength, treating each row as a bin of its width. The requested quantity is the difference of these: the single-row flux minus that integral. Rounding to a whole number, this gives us -155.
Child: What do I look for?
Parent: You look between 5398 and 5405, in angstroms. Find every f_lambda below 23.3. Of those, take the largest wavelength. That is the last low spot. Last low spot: 5403.97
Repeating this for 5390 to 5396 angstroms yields 5395.26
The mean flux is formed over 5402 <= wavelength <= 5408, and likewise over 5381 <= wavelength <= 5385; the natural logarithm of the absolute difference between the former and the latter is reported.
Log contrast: 0.5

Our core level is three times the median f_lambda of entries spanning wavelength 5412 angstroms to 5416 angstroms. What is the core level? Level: 70.5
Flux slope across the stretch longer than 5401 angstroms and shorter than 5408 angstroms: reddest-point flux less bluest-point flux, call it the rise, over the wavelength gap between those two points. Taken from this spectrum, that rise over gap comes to 0.1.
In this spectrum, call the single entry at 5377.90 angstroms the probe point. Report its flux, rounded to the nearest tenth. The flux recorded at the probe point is 24.8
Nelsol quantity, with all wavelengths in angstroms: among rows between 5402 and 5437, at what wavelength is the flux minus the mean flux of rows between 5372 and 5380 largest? 5435.16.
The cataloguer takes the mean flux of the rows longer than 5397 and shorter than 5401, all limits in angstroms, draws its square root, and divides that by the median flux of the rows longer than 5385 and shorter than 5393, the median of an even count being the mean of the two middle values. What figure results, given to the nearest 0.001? 0.190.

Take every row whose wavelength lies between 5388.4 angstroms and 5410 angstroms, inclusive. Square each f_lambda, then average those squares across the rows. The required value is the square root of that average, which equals 20.9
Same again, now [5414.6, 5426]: 23.7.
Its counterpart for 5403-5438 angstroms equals 22.5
